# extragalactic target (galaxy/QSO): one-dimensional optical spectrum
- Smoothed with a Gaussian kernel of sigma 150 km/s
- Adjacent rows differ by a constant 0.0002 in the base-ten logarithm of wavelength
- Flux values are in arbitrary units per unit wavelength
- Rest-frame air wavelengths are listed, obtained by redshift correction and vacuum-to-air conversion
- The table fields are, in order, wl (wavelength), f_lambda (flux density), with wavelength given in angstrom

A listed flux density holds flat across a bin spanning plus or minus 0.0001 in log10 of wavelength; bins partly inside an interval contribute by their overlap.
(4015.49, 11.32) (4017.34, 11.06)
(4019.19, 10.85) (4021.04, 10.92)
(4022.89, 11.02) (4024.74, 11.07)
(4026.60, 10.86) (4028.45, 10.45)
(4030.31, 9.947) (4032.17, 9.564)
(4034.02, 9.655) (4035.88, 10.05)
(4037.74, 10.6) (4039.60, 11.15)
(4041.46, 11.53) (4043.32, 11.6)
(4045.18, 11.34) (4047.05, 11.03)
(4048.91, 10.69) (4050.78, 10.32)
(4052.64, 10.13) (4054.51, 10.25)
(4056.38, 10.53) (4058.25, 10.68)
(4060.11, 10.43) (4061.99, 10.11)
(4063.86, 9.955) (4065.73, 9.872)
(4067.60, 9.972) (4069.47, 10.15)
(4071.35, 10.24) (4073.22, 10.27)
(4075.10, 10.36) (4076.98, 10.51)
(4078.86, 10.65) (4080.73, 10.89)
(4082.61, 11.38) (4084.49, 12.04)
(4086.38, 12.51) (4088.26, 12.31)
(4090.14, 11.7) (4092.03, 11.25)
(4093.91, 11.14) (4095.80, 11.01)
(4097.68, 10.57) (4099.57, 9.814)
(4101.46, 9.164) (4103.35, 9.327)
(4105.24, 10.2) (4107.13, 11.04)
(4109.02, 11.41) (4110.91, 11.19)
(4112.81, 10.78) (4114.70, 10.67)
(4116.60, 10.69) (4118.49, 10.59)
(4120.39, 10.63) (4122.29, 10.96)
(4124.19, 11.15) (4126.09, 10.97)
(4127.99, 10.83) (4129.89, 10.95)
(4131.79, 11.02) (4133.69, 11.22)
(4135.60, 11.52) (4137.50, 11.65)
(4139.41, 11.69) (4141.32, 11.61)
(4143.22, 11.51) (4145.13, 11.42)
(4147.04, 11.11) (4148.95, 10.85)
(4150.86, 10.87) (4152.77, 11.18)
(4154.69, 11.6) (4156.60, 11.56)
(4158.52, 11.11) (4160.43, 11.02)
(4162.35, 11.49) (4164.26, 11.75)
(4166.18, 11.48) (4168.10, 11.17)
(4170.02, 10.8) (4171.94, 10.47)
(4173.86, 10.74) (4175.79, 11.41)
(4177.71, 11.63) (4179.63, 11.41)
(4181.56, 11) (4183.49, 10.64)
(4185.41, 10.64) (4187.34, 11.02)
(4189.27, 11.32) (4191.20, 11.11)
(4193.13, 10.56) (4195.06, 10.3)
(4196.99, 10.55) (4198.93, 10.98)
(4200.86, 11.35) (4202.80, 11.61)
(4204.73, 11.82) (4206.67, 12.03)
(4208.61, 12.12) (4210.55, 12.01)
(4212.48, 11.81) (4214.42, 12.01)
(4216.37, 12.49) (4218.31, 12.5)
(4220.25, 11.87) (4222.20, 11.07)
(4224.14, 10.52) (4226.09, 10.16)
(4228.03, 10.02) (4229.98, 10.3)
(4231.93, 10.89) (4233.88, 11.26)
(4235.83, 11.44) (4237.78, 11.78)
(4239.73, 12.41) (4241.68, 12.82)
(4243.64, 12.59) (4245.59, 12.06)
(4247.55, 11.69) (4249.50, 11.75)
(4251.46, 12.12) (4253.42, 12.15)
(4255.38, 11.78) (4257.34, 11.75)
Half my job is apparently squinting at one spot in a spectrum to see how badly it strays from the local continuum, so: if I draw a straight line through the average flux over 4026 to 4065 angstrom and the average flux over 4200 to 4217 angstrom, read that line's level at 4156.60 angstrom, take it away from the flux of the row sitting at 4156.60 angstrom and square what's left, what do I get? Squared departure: 0.01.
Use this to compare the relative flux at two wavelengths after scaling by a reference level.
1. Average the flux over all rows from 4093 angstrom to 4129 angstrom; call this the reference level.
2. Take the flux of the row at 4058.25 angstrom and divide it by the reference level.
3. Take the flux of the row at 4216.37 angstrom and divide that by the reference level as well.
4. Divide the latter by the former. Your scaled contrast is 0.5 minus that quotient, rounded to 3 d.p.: -0.669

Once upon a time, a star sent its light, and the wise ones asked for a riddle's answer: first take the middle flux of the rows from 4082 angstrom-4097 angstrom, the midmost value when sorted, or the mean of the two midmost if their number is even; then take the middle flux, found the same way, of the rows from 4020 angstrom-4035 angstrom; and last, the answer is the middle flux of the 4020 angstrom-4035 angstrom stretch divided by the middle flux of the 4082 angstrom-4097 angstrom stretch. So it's 0.92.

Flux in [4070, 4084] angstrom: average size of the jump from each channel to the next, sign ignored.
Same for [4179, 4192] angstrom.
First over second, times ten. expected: 6.9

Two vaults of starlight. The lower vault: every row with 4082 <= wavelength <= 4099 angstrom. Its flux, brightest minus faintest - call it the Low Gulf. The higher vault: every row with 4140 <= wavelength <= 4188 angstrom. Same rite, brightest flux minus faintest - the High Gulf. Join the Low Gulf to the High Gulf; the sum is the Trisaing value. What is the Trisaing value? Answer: 3.2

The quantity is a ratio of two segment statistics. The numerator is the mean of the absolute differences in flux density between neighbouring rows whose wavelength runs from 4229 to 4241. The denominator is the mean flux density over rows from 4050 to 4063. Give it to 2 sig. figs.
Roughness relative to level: 0.041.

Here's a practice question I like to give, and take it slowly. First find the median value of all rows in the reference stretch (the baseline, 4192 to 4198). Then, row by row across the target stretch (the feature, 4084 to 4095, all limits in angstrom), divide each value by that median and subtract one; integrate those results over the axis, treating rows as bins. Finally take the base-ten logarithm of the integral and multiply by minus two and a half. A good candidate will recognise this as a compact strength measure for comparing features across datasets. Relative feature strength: -0.3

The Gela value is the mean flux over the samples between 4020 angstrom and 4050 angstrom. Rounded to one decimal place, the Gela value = 10.7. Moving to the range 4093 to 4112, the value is 10.5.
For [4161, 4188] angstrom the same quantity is 11.1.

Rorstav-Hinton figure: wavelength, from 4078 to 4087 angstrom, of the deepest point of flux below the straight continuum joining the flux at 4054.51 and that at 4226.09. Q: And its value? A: 4078.86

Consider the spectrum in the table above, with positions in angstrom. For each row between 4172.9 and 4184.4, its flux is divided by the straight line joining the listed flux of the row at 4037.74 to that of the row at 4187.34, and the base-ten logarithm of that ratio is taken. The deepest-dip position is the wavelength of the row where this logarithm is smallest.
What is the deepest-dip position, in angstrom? 4183.49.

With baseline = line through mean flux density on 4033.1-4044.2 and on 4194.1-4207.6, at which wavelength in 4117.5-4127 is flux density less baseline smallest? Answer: 4118.49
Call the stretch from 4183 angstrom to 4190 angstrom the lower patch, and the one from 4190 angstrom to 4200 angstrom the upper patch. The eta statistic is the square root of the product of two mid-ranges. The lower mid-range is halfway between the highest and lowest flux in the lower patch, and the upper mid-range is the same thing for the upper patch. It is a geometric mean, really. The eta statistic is 10.8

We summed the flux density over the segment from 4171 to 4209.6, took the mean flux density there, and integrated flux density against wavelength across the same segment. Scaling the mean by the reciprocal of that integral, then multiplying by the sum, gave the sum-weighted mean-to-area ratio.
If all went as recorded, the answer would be 5.77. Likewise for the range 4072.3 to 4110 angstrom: 5.77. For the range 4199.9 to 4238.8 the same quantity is 5.89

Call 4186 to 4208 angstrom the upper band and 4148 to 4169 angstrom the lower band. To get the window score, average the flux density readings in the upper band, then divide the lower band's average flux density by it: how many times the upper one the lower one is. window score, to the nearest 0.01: 1.01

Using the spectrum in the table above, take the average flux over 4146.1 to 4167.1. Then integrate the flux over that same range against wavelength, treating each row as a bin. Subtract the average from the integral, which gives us 226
